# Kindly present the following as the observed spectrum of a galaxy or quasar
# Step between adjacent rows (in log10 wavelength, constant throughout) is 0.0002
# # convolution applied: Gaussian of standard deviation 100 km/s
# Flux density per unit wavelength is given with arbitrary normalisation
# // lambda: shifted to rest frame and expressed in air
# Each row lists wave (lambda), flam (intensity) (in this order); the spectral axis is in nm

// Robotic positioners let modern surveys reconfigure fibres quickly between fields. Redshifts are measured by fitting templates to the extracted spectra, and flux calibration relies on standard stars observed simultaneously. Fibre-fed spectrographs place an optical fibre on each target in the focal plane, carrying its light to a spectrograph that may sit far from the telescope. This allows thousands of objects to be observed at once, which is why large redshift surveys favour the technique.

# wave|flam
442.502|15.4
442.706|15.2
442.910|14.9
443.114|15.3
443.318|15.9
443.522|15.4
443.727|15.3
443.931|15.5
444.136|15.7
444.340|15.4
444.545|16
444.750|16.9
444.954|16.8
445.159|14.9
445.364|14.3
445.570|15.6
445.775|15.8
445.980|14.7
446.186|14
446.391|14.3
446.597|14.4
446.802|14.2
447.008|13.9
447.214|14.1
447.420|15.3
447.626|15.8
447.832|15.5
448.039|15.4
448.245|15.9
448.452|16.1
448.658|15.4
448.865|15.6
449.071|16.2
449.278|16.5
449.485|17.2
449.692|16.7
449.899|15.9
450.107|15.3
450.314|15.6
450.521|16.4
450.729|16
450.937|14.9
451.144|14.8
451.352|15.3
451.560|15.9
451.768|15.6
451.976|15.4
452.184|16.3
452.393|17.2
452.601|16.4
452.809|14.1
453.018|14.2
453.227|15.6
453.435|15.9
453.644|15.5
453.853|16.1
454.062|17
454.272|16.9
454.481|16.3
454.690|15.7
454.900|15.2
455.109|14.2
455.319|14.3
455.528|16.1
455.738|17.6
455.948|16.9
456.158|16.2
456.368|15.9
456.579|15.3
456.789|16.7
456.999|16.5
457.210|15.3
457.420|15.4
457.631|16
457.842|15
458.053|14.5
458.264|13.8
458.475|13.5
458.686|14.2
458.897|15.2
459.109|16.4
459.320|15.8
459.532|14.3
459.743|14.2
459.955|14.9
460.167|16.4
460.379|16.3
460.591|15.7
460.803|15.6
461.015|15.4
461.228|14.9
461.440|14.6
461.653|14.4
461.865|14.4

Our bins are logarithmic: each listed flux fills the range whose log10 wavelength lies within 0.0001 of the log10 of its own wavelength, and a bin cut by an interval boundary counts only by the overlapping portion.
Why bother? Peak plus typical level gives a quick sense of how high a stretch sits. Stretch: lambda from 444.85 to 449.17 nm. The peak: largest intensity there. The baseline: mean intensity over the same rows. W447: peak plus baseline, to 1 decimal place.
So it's 32.0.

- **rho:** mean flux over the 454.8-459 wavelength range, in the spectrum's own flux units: 15.4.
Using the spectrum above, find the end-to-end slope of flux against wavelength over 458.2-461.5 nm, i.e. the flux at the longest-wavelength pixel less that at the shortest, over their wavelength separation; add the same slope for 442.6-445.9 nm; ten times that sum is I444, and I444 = 4.5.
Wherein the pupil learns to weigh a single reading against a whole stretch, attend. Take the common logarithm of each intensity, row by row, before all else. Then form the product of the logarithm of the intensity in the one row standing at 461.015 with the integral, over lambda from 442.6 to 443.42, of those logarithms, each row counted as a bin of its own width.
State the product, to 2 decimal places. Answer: 1.15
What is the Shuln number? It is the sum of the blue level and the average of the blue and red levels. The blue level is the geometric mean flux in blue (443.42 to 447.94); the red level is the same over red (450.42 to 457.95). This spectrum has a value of 30.6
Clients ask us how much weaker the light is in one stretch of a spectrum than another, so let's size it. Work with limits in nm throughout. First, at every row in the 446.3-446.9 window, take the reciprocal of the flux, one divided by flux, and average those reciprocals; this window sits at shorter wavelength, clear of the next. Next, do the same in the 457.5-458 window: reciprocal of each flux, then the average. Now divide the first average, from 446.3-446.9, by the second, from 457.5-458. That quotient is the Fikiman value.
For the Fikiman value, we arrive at 1.08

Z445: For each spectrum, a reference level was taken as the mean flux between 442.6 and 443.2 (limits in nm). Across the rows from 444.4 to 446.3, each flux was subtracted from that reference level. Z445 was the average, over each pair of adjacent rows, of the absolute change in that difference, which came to 0.85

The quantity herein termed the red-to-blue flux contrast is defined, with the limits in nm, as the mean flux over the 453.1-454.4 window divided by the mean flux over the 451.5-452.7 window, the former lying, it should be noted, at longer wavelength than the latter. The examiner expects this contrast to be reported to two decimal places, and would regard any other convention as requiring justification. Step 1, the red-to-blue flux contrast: 1.00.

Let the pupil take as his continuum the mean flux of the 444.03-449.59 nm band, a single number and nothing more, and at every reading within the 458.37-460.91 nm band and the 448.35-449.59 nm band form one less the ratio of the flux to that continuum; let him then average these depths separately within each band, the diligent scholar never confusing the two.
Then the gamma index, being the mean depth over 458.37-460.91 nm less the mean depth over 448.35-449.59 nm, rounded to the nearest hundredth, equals 0.06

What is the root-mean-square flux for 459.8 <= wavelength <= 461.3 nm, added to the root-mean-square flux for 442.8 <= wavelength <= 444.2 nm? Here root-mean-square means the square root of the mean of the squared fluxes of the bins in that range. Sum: 31.0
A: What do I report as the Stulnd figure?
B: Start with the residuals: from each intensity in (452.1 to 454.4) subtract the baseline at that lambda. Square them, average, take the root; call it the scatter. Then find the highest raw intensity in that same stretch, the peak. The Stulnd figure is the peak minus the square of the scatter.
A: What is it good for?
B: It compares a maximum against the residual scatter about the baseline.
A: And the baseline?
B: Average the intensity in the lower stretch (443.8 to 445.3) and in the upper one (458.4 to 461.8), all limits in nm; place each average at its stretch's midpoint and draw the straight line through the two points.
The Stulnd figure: 16.0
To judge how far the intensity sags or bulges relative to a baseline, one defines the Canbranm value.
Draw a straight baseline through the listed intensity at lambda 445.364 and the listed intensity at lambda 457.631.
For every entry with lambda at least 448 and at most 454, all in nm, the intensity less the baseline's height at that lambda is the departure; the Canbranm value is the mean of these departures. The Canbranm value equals 0.70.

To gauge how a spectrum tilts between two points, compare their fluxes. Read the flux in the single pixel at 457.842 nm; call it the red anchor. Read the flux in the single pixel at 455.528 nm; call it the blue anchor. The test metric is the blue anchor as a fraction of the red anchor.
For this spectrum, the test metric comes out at 1.07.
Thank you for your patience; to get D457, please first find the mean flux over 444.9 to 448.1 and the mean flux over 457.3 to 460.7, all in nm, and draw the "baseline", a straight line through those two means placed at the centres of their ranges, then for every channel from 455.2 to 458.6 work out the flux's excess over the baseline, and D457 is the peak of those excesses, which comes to 2.5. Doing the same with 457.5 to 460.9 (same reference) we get 1.3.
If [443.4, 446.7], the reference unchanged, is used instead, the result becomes 2.0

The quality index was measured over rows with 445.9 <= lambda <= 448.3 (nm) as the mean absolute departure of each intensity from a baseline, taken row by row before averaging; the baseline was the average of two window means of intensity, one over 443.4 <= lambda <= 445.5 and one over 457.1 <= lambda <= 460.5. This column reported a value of 0.76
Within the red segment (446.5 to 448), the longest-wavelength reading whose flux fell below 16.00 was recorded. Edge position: 447.832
